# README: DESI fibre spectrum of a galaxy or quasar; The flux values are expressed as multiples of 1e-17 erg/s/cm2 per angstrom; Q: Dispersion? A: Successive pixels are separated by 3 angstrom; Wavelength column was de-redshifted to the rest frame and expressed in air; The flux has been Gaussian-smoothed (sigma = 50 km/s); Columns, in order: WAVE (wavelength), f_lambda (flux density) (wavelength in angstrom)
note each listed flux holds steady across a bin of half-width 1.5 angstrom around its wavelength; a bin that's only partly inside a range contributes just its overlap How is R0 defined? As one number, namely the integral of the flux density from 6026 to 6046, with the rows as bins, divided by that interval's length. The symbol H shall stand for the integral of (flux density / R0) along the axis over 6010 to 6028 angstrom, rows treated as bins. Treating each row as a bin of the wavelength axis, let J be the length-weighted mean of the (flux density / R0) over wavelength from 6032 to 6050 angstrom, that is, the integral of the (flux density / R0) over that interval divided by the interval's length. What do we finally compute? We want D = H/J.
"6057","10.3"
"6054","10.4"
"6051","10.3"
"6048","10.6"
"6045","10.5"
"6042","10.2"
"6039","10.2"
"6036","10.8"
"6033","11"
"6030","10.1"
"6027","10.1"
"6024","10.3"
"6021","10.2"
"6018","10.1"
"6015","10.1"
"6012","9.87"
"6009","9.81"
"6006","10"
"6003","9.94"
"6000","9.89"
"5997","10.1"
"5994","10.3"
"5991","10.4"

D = 17.27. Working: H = 17.5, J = 1.01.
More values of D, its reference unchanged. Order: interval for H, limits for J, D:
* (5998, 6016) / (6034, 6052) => 17.11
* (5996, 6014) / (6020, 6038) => 17.17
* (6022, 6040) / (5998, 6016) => 18.87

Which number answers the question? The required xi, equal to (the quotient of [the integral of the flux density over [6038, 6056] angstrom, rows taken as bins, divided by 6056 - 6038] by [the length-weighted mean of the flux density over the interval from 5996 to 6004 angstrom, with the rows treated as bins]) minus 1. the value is 0.040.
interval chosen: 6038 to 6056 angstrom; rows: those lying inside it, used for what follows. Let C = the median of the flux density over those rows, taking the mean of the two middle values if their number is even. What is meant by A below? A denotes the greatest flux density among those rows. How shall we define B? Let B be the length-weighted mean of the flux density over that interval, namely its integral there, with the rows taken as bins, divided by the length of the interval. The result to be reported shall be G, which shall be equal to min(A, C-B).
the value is -0.019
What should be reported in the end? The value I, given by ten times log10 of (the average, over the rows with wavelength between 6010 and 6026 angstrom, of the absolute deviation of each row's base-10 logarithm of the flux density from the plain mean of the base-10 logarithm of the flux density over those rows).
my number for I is -23.3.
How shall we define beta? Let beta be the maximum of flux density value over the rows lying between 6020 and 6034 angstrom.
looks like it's 11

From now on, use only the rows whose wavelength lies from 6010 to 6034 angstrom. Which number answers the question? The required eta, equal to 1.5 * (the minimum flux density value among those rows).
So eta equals 14.8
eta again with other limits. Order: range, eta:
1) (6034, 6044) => 15.3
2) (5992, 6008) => 14.8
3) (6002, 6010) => 14.7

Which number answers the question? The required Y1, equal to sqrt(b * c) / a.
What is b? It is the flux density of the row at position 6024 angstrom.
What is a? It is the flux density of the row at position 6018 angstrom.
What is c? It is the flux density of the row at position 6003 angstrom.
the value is 1.00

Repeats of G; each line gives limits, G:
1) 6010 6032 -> -0.023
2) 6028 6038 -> 0.215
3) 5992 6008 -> -0.050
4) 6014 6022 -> -0.031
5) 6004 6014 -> -0.036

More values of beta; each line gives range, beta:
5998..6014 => 10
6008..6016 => 10.1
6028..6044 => 11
